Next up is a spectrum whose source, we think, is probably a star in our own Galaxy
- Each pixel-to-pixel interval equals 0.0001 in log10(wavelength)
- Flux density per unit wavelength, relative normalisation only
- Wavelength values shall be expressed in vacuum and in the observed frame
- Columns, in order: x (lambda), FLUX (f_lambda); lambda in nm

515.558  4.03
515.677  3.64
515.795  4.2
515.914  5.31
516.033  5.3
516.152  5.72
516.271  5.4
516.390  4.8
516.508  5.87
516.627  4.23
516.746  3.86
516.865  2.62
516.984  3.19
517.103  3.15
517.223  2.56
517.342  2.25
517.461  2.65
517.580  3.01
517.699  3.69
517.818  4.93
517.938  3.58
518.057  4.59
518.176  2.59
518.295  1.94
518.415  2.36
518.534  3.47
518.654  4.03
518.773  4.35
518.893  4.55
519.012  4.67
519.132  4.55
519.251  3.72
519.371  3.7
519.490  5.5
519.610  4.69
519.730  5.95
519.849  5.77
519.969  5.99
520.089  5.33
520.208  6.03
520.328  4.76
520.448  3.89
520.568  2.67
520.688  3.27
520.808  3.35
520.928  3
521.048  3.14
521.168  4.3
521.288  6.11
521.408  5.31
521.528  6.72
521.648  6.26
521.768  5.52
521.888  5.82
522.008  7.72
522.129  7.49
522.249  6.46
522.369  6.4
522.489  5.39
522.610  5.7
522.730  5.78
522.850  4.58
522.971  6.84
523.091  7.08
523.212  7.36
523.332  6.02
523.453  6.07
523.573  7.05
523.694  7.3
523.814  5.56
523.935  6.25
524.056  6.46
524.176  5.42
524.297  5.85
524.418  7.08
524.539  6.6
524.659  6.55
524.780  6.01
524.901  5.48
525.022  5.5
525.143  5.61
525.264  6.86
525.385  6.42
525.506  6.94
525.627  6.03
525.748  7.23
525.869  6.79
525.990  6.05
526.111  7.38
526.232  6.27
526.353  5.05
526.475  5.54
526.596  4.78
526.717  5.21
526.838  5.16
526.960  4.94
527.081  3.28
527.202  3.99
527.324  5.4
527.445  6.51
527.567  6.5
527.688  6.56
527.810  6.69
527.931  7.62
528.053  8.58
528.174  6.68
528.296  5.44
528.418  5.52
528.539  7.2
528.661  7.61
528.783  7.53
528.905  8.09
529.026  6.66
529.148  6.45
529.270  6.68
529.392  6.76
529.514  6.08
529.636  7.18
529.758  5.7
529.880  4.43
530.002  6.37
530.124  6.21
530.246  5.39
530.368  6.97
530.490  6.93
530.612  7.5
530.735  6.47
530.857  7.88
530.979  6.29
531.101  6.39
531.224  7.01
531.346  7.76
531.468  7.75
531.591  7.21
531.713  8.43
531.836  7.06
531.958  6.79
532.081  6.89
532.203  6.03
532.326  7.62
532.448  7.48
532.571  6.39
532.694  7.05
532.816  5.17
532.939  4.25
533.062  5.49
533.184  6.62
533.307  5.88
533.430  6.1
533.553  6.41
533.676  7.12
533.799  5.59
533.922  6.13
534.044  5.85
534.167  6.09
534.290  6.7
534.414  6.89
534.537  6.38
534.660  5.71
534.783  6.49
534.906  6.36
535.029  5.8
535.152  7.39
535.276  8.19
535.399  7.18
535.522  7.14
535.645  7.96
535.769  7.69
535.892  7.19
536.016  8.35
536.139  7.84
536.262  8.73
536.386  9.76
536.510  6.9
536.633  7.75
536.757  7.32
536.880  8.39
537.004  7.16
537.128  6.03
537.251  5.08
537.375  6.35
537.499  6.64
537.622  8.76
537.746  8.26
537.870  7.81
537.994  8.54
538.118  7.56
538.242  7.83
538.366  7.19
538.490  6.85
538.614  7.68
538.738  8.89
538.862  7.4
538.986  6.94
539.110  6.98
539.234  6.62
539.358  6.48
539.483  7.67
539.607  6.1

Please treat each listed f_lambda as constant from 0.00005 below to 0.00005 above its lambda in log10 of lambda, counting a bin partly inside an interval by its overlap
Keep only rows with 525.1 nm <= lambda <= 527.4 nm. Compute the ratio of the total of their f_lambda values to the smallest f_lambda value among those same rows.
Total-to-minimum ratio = 33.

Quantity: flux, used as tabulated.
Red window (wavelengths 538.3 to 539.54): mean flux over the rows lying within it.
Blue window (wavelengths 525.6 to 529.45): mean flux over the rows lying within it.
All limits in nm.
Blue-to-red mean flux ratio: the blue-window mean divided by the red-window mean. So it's 0.86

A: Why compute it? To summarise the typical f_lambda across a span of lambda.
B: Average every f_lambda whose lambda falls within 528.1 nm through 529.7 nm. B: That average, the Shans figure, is 6.8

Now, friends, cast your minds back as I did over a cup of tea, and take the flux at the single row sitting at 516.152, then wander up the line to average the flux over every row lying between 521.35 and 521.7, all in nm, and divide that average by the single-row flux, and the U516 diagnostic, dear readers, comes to 1.07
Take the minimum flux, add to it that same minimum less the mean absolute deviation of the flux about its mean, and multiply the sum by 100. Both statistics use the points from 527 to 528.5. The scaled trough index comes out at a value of 544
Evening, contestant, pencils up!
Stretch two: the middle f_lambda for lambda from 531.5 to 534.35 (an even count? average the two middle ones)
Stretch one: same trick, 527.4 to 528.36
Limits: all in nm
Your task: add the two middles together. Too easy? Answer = 13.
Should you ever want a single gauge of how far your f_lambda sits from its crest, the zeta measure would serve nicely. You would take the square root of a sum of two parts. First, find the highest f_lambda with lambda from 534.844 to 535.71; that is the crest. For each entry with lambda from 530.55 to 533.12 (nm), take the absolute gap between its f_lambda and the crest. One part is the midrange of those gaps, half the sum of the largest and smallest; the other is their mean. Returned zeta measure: 1.9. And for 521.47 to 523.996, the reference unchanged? 2.0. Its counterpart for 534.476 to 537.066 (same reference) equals 1.5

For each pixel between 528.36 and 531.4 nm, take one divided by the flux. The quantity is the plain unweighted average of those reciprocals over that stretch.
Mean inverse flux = 0.152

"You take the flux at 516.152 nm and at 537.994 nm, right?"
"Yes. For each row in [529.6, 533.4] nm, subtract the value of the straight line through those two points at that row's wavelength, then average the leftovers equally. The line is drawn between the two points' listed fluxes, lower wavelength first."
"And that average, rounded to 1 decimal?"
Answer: -1.1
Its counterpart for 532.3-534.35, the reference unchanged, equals -1.7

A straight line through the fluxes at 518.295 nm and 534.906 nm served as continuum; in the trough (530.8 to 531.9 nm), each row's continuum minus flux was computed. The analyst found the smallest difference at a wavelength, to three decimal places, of 531.713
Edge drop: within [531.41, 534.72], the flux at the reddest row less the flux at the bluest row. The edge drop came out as -2.0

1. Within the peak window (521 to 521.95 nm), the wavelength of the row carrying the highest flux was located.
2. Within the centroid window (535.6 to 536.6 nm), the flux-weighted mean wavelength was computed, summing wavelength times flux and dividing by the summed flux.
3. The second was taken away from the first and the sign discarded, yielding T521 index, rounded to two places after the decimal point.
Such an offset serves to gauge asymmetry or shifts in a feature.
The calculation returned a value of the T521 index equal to 14.56 nm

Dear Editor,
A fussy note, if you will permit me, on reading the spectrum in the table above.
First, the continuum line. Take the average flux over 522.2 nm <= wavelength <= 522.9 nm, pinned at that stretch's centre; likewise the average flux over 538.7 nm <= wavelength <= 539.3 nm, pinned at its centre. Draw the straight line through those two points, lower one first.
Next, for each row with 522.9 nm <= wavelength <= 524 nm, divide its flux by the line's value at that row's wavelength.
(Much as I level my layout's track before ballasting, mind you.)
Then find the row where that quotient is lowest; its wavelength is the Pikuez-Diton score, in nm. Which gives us 523.814 nm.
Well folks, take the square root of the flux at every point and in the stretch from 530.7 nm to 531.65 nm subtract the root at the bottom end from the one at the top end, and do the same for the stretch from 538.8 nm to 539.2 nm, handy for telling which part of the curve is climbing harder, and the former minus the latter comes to 0.22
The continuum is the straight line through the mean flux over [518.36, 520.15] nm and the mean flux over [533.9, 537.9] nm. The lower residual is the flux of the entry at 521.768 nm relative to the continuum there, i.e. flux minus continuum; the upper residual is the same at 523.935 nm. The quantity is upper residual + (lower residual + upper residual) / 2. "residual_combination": 1.7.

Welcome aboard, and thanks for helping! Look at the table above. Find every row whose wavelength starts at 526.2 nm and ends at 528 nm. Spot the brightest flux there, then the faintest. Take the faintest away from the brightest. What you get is 4.3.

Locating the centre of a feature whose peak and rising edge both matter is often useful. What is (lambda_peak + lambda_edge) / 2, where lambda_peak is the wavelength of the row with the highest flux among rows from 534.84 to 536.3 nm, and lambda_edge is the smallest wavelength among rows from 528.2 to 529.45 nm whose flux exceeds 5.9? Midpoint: 532.40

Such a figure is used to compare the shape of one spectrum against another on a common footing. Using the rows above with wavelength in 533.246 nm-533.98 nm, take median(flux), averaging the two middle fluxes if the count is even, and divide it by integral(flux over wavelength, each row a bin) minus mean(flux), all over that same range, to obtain -4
